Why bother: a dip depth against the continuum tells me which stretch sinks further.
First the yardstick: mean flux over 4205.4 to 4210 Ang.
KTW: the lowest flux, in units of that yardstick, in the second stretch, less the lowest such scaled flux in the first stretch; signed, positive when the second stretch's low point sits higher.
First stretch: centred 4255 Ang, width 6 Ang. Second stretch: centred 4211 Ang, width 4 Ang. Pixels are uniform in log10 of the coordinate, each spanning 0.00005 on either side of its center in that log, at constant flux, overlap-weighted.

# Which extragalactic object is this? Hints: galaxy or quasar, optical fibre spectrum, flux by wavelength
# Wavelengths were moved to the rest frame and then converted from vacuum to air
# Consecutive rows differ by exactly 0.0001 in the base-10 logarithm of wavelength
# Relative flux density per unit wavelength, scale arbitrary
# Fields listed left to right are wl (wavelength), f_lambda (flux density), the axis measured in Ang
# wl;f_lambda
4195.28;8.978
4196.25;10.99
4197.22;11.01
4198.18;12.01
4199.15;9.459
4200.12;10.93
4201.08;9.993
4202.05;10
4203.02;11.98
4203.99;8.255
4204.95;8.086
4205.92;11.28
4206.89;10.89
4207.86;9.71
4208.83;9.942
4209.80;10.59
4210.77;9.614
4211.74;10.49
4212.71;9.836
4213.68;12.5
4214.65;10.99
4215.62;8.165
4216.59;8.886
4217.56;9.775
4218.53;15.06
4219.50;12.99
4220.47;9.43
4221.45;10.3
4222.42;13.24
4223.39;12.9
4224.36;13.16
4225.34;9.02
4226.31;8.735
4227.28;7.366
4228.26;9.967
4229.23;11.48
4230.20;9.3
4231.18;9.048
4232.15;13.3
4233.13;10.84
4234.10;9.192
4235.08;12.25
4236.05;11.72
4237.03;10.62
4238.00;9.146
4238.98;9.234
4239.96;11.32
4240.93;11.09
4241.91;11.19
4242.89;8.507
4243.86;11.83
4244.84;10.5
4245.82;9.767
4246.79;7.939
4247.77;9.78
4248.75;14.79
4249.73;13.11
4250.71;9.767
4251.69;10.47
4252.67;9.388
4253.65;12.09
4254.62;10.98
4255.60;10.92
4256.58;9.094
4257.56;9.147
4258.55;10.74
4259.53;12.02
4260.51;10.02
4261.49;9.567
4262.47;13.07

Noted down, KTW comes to 0.05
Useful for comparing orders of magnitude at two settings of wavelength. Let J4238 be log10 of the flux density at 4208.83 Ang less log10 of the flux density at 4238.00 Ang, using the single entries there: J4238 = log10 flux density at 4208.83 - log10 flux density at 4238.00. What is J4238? 0.04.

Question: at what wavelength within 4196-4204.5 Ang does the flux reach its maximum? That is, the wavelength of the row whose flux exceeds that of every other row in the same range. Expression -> 4198.18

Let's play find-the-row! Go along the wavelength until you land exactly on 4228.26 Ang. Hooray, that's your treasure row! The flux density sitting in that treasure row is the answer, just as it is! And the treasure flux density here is 9.967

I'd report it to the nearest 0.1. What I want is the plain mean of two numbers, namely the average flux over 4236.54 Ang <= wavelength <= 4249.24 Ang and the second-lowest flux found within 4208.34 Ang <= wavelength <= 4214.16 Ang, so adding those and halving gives 10.1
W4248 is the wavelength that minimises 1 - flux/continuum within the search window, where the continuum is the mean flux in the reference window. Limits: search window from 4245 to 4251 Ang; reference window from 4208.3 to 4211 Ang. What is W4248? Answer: 4248.75 Ang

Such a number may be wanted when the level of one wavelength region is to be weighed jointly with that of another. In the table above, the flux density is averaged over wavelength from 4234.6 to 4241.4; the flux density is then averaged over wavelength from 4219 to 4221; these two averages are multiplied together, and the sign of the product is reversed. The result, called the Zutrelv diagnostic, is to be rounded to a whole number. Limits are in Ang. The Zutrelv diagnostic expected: -121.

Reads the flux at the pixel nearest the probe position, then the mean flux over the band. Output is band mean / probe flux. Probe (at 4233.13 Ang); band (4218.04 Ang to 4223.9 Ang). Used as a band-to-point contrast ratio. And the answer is 1.14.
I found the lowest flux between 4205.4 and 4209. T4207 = 9.71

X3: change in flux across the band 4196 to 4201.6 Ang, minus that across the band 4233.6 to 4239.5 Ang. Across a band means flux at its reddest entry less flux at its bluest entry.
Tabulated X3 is -1.0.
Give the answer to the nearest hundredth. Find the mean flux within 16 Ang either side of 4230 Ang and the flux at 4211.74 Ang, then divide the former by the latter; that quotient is 1.01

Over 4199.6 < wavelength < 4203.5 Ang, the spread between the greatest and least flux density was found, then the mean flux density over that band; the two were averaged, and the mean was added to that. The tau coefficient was 17.1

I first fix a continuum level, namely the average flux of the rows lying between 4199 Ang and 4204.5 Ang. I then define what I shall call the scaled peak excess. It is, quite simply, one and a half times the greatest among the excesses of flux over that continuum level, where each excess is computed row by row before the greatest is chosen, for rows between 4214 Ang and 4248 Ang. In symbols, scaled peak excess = 7.4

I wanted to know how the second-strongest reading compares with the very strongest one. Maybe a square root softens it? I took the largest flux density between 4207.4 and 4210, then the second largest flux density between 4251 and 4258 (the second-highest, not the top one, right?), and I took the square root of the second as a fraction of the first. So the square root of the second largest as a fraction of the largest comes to 1.02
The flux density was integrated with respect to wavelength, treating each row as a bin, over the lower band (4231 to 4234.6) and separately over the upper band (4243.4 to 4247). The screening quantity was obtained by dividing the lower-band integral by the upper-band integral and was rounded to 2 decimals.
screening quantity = 1.06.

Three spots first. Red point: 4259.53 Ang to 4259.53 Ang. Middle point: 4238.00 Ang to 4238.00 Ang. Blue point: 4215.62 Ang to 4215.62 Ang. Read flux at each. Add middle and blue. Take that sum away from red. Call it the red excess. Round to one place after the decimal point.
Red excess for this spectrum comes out -5.3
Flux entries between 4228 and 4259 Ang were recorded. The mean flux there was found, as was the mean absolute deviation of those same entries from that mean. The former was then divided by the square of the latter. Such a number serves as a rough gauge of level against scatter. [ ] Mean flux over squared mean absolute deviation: 7.5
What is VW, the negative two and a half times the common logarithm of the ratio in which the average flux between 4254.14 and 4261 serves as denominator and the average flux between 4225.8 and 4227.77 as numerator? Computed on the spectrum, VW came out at 0.28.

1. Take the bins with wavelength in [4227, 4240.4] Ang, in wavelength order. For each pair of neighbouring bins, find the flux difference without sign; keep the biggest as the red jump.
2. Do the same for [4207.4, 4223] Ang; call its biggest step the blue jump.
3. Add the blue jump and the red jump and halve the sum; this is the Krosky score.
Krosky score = 4.8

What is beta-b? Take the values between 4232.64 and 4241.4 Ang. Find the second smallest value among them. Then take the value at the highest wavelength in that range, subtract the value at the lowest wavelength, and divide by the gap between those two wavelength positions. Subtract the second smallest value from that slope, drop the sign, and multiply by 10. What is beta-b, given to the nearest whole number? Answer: 92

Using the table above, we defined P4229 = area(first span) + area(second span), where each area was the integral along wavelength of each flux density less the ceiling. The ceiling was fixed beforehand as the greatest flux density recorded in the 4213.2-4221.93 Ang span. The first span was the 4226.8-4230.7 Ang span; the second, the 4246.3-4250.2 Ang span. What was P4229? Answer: -35.8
